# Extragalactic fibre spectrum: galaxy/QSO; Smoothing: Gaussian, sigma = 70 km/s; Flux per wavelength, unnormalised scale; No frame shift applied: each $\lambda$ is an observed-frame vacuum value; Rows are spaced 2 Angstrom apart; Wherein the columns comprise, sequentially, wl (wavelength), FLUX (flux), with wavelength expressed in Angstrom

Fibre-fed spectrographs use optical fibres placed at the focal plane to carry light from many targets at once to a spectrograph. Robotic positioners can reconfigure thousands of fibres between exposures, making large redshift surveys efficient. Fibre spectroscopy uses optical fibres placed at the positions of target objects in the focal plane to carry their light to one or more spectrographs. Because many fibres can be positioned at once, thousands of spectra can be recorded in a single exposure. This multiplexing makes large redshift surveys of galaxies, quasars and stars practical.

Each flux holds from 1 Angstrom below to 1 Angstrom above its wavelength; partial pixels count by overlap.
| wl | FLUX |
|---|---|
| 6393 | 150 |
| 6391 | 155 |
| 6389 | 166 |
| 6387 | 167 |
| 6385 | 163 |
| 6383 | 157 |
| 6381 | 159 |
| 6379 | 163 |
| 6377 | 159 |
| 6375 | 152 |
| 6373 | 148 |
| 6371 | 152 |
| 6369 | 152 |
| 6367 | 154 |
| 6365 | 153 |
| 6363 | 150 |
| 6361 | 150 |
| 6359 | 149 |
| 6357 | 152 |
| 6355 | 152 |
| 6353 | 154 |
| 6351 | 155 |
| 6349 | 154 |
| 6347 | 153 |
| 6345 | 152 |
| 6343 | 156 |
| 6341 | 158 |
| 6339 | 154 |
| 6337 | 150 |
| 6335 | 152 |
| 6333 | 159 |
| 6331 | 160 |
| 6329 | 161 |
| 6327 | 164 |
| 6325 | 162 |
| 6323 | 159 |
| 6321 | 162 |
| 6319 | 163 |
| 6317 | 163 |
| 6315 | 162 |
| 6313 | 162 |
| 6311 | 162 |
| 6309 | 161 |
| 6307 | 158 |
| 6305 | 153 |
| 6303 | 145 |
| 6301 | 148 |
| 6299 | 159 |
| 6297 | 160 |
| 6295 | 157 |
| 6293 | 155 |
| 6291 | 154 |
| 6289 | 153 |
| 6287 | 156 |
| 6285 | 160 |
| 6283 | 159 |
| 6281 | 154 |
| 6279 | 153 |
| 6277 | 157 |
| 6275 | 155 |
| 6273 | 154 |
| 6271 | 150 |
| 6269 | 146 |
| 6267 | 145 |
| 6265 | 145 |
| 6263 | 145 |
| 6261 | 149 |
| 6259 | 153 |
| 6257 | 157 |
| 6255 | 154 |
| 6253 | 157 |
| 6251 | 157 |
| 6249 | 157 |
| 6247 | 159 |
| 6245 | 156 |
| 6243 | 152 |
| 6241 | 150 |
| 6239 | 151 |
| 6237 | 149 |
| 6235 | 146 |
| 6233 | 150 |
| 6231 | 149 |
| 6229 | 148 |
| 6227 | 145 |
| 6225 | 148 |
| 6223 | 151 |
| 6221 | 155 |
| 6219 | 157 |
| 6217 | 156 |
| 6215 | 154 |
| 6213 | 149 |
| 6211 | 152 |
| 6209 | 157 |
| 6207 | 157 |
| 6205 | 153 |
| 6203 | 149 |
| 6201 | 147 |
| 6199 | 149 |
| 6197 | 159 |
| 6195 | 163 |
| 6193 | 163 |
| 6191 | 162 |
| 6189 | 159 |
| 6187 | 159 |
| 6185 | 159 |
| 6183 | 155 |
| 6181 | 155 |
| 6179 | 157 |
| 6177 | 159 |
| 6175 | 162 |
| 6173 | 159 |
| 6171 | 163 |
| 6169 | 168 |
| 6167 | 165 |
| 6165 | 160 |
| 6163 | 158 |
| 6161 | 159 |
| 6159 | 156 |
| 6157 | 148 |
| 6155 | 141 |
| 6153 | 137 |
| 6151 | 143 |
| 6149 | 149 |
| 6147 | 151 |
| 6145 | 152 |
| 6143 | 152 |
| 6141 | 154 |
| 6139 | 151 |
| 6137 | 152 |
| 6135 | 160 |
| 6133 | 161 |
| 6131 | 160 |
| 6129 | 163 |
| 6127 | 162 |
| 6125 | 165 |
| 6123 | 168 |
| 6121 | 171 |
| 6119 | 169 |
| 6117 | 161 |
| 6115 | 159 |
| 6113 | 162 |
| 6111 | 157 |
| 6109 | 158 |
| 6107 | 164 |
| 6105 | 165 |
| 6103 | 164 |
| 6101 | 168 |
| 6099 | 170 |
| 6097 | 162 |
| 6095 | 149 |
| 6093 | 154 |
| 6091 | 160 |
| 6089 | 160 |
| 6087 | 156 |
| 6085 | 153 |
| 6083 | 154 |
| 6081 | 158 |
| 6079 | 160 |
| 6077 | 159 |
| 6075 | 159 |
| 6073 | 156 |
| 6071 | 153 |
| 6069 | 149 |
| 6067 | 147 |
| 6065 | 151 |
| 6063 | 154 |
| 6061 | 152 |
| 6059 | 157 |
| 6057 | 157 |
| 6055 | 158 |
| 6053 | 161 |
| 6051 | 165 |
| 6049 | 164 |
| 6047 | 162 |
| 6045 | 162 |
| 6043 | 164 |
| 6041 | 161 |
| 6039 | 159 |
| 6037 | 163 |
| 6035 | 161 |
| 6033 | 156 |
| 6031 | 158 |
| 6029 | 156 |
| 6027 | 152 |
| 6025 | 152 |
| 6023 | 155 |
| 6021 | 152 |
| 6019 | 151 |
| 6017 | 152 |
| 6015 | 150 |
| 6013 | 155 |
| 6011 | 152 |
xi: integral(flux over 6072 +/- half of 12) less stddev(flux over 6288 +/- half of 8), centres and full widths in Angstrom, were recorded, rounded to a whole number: 1843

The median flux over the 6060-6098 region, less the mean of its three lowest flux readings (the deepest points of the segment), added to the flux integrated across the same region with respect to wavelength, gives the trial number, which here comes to 5898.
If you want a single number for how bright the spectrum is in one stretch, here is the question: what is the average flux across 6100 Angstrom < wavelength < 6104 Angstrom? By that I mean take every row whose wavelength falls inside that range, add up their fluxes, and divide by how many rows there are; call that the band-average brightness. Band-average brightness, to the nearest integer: 166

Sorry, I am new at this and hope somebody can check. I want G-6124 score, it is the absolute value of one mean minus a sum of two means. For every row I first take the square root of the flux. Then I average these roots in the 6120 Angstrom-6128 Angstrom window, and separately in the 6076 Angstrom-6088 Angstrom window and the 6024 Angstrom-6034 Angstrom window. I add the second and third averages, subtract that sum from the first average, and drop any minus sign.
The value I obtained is 12.1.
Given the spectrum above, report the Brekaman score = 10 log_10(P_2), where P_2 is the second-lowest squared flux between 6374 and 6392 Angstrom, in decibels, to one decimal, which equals 43.8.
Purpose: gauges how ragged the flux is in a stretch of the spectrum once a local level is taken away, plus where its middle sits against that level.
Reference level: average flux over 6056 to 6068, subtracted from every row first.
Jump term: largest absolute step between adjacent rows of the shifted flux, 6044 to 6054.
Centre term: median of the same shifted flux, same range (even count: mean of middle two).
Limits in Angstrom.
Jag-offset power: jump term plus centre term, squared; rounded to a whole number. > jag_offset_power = 169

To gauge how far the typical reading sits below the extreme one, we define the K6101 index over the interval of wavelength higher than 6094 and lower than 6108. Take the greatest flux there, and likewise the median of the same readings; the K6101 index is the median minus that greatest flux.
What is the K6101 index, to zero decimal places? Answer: -6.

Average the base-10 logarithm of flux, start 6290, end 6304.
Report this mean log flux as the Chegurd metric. 2.19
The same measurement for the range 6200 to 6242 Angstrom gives 2.18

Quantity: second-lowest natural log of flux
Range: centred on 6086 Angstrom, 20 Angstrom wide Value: 5.030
